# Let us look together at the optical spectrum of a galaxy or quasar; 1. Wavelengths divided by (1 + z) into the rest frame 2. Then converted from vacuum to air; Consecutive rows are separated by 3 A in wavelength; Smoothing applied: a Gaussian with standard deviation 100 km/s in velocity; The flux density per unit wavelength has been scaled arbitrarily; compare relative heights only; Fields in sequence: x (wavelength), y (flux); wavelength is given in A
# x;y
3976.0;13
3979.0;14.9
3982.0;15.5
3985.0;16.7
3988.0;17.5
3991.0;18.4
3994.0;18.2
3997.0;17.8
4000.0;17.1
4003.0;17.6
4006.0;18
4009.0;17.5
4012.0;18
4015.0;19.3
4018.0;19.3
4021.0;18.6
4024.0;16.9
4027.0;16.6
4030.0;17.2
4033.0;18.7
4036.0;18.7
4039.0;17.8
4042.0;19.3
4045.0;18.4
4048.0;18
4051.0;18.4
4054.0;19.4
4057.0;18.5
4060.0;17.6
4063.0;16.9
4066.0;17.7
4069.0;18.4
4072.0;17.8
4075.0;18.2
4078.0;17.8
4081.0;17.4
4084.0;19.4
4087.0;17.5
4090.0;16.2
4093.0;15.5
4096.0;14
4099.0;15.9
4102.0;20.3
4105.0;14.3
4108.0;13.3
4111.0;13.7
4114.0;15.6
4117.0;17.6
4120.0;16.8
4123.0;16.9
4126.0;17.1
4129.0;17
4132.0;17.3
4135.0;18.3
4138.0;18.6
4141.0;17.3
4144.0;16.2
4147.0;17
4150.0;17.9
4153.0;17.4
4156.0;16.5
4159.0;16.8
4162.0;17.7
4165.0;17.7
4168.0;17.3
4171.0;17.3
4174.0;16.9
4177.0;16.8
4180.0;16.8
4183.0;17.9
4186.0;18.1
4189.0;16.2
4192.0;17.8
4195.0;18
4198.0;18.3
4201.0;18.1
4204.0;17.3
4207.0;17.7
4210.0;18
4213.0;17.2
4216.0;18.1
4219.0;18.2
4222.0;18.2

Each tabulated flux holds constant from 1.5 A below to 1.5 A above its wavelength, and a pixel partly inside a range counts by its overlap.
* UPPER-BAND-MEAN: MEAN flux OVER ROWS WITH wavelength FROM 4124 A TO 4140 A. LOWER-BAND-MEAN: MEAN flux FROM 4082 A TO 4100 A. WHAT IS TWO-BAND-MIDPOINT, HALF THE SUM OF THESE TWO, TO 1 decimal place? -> 17.0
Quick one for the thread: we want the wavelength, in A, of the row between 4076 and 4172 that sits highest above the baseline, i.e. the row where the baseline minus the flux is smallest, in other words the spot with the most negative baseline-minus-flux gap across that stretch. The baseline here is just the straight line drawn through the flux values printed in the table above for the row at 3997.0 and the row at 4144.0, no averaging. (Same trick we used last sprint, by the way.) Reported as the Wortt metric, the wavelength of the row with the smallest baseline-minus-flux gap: 4102.0 A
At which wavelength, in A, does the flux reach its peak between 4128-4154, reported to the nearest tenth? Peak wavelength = 4138.0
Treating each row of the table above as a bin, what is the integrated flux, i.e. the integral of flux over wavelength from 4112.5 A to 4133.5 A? 355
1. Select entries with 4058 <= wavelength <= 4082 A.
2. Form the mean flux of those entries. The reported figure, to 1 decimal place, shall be 17.7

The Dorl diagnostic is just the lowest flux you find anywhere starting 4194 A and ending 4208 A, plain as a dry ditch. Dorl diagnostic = 17.3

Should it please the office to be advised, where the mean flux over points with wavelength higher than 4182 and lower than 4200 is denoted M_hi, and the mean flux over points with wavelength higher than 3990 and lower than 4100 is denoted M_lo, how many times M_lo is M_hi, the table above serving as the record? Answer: 1.00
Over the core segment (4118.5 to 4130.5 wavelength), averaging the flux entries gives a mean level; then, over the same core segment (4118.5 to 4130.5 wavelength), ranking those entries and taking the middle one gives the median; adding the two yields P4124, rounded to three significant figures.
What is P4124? 33.9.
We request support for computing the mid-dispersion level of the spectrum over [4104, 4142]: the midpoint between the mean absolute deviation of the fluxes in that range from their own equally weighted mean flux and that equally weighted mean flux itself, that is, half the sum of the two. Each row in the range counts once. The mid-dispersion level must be 8.9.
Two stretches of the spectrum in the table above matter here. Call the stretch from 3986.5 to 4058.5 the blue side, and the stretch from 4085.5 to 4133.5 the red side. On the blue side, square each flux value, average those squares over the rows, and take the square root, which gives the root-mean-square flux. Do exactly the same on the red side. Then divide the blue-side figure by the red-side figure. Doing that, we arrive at 1.11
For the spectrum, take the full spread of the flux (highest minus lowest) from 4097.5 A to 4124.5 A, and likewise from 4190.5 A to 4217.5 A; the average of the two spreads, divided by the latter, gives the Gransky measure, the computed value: 3.68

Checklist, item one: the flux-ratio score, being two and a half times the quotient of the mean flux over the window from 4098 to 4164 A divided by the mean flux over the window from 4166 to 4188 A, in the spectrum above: 2.43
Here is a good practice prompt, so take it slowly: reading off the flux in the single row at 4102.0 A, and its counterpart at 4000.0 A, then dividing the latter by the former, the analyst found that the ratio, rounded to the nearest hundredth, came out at 0.84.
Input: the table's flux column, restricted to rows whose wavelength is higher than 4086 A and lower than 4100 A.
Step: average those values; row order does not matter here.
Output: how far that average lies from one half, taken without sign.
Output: 15.3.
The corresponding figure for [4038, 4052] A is 17.9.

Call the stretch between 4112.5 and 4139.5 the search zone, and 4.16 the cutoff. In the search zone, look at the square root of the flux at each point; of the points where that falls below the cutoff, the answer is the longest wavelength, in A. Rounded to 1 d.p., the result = 4132.0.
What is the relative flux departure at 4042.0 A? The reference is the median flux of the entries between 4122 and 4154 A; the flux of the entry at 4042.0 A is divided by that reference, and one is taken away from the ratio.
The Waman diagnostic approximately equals 0.12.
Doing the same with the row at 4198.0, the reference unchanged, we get 0.06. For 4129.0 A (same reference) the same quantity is -0.02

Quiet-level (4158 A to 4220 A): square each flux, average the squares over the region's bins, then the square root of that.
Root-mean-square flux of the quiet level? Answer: 17.5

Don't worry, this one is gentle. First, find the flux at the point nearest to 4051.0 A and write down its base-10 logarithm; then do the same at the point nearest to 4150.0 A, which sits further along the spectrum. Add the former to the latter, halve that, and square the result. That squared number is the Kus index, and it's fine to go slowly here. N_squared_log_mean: 1.58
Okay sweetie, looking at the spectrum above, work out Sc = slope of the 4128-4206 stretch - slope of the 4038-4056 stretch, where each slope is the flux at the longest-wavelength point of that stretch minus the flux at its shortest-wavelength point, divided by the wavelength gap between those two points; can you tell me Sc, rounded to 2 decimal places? -0.10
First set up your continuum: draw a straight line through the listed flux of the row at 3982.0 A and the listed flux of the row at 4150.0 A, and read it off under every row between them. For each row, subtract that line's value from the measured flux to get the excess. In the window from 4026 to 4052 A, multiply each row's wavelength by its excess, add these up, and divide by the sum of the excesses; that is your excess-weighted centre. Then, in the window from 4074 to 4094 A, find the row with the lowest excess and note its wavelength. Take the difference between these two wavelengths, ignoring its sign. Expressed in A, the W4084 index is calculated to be 52.7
